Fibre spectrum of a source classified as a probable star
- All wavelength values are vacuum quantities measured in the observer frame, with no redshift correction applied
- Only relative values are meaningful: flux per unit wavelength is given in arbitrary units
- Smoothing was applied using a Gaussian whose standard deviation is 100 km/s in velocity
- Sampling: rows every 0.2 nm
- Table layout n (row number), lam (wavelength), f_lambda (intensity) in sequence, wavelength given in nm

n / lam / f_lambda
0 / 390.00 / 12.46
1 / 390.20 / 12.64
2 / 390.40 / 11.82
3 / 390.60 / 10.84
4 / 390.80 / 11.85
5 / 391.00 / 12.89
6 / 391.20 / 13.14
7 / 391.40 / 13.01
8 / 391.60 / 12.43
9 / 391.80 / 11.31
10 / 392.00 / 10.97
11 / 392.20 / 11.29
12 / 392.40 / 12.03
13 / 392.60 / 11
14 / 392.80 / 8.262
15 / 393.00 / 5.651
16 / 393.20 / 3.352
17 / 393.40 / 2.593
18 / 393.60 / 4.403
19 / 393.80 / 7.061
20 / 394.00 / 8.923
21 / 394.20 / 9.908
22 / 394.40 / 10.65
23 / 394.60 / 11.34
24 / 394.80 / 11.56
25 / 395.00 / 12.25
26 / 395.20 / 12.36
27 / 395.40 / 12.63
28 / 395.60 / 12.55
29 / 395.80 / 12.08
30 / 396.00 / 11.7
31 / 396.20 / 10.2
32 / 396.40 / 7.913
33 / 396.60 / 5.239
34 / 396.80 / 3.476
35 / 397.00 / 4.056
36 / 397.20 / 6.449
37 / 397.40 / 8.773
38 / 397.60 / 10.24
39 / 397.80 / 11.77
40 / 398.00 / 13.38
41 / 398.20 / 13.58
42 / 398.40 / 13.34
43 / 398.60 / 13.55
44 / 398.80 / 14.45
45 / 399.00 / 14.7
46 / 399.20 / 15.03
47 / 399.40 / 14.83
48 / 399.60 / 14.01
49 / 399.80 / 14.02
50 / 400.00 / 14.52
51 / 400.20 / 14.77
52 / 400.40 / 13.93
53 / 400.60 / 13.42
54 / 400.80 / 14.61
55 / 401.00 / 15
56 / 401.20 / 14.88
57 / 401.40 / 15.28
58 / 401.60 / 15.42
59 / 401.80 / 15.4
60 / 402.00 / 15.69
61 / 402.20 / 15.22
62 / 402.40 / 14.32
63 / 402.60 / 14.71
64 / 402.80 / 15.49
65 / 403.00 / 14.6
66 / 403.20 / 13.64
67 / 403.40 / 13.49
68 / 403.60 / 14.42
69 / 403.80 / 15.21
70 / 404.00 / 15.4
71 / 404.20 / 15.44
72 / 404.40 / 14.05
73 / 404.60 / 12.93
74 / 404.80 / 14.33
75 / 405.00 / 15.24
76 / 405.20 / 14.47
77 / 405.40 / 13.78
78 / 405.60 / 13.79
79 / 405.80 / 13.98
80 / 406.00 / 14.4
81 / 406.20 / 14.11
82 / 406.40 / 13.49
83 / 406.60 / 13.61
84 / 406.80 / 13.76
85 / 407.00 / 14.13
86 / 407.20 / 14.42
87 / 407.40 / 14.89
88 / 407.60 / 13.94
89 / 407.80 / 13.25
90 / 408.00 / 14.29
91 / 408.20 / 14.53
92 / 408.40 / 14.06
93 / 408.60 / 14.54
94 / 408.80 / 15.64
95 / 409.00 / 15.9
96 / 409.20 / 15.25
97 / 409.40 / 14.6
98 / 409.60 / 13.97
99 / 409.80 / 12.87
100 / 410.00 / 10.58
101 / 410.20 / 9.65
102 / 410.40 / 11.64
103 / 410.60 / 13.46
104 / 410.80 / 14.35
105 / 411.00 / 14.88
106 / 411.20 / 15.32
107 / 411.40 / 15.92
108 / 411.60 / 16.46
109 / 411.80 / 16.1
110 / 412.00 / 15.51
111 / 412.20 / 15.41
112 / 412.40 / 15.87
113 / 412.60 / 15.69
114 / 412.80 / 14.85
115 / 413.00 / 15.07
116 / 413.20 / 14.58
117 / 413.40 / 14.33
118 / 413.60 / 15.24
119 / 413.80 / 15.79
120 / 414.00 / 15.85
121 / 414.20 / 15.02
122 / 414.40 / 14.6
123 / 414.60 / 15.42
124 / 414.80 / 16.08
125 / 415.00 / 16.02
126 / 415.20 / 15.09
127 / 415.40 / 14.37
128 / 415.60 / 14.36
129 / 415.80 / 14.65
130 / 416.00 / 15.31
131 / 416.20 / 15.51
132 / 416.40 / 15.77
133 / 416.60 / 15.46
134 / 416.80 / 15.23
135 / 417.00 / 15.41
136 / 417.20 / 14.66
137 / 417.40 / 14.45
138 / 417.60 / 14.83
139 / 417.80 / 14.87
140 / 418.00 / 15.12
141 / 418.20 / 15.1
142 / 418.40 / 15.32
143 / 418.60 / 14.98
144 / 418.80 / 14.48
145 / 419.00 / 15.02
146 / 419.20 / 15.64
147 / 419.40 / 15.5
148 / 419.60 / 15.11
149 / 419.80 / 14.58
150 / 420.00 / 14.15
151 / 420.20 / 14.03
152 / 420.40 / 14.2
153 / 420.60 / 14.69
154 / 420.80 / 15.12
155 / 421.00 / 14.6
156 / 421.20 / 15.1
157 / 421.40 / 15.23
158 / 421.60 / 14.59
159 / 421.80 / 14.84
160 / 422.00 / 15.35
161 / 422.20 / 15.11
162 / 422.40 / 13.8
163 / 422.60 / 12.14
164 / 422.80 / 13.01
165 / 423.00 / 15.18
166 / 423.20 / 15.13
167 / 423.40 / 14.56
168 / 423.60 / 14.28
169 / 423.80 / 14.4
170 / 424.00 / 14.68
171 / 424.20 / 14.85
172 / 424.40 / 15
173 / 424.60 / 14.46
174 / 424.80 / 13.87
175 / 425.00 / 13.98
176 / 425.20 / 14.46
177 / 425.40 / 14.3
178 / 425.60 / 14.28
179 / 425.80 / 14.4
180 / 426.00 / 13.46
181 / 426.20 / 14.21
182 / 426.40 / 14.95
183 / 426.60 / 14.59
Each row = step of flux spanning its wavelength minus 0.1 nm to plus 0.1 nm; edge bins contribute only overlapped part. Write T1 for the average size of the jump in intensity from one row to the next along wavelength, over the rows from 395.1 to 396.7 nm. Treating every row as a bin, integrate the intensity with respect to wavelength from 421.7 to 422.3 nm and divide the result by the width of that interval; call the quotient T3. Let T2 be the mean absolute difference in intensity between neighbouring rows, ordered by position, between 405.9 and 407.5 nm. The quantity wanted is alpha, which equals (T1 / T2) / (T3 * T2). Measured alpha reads 0.67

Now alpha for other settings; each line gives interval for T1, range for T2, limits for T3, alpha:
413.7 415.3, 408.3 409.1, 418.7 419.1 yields 0.10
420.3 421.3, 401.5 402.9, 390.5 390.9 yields 0.19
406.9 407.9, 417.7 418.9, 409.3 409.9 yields 0.61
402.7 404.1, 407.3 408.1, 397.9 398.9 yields 0.06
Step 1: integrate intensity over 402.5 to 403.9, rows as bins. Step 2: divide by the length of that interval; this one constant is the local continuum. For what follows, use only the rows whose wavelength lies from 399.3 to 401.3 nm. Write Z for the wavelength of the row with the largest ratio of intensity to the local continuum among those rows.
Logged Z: 401.00 nm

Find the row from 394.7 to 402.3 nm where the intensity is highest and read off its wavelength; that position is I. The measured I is 402.00 nm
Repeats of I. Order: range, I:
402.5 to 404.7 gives 402.80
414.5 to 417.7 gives 414.80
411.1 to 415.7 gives 411.60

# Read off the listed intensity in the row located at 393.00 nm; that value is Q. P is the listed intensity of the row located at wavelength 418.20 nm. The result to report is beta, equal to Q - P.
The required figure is -9.4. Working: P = 15.1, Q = 5.651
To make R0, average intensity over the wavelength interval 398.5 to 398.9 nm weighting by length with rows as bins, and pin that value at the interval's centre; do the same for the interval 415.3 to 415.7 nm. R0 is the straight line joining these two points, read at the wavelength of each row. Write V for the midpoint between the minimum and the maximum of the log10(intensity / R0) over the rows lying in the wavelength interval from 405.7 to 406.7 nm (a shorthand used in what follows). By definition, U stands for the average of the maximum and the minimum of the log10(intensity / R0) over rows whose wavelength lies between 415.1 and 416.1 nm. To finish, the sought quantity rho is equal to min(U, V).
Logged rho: -0.007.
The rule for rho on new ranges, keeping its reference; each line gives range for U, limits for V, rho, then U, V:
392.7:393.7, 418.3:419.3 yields -0.477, -0.48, 0.018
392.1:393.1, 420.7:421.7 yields -0.226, -0.23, 0.012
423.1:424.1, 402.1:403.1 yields 0.005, 0.00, 0.024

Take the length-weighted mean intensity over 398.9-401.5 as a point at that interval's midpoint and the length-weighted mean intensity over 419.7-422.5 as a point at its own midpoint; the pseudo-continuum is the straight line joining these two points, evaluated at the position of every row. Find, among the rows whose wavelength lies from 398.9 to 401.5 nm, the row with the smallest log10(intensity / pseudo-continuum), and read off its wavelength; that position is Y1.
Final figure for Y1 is 400.60 nm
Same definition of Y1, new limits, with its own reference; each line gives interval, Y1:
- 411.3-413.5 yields 413.40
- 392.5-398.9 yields 393.40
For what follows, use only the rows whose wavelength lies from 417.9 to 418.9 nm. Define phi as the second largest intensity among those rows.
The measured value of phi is 15.12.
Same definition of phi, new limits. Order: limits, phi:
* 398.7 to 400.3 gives 14.83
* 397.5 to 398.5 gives 13.38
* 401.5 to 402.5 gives 15.42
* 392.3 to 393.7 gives 11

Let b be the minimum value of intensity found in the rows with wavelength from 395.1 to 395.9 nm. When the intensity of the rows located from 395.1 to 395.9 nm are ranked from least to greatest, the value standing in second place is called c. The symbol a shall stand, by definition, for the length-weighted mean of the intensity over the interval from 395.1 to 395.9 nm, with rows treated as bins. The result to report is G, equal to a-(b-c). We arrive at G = 12.7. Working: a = 12.4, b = 12.08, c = 12.36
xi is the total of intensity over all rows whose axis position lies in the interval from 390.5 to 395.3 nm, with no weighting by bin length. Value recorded 239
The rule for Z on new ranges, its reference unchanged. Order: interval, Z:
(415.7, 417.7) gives 416.40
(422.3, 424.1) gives 423.00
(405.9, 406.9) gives 406.00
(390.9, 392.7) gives 391.20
